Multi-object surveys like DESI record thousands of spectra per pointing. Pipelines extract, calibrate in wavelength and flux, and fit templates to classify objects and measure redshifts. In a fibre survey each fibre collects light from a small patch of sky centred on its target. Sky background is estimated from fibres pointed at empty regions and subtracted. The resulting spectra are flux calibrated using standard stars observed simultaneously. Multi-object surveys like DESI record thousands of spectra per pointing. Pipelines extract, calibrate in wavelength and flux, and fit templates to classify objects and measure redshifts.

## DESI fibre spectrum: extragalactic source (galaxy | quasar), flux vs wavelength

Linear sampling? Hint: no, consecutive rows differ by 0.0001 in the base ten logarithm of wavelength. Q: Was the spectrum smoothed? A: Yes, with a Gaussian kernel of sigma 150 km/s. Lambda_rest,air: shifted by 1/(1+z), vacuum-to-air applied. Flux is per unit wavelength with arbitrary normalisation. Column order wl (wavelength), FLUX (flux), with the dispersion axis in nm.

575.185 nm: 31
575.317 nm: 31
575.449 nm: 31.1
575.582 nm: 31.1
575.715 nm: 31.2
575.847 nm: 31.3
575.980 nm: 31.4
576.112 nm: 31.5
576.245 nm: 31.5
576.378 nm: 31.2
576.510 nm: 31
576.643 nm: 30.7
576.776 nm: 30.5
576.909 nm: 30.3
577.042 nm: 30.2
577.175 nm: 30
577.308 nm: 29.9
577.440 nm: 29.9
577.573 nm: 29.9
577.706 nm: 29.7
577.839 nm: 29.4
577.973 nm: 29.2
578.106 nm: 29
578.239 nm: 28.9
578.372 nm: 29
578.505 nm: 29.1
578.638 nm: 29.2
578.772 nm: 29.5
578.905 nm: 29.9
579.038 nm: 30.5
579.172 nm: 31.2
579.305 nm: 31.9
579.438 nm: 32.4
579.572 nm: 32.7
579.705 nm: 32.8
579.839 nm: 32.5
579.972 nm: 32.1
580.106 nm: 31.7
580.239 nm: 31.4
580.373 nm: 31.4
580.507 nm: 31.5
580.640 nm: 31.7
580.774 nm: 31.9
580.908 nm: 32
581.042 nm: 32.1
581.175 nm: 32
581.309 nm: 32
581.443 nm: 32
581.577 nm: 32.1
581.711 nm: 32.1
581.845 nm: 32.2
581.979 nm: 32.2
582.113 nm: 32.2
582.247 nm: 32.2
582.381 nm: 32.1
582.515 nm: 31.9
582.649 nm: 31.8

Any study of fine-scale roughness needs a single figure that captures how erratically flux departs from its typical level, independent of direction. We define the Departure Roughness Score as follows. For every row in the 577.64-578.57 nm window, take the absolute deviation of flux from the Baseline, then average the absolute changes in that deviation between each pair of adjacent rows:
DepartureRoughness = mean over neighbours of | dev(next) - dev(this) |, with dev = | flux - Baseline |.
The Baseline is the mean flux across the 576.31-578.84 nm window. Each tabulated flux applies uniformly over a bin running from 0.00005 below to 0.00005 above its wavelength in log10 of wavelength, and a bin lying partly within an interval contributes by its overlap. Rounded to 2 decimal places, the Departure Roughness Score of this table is 0.17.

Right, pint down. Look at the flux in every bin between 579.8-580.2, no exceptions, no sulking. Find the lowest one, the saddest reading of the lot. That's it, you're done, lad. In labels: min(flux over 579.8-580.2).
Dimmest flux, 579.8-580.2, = 31.7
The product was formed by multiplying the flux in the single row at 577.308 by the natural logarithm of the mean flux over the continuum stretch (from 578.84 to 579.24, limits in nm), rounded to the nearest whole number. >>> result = 102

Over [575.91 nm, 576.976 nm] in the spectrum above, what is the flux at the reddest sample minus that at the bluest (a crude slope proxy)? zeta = -1.1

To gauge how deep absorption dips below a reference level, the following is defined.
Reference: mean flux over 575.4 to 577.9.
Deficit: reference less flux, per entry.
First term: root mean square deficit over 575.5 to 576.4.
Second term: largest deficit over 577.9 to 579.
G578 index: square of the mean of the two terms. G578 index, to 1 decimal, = 1.5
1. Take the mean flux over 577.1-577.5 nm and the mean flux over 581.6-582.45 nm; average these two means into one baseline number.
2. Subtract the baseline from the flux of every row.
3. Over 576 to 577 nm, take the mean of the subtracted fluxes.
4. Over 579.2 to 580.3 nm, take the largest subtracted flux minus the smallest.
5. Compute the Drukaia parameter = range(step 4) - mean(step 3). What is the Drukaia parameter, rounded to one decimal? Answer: 1.5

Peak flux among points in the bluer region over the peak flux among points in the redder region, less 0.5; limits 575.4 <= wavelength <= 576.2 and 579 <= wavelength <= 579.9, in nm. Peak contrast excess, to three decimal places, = 0.460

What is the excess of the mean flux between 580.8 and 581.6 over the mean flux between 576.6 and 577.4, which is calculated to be 1.8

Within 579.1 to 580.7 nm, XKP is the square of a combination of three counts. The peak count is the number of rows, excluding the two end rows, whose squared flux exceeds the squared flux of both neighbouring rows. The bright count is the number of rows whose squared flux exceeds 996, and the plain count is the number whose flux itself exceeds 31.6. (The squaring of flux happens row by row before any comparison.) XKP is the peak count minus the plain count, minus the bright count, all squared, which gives 225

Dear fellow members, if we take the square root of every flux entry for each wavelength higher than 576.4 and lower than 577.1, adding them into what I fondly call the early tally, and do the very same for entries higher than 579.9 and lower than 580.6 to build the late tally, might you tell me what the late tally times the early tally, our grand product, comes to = 777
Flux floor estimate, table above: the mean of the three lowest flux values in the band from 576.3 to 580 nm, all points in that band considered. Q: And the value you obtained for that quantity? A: 29.0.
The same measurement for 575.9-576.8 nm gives 30.7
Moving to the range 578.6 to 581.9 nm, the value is 29.5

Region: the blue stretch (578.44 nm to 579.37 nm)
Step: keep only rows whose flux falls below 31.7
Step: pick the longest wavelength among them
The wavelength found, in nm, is 579.172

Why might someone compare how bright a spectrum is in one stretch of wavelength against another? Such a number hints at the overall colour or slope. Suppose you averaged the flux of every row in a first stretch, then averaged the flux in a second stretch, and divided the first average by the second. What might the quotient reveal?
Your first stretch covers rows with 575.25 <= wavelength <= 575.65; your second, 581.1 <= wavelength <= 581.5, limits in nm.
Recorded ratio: 0.97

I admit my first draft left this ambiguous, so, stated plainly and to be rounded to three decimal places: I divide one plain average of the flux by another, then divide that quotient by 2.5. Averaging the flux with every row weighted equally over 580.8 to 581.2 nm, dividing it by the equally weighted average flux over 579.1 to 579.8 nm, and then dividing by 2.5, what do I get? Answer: 0.398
